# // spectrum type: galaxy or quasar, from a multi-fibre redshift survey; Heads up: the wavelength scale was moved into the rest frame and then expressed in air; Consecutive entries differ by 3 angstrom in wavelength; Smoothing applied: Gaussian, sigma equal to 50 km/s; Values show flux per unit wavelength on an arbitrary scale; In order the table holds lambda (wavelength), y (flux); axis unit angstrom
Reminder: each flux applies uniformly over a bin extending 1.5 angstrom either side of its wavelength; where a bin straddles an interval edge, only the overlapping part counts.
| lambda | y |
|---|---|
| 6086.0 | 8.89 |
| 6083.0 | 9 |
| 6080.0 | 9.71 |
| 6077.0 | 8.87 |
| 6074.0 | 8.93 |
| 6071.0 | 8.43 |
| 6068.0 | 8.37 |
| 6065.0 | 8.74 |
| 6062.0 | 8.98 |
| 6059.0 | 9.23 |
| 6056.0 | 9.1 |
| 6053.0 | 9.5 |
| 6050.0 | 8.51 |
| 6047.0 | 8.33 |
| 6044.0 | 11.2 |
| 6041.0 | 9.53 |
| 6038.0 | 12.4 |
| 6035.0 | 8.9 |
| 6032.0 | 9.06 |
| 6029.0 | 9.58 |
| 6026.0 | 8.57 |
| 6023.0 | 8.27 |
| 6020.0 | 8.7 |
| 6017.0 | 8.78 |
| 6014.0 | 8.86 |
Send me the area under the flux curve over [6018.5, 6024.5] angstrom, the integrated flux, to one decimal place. 50.9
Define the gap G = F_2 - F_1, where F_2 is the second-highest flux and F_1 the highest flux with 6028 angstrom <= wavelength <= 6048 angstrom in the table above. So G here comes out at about -1.2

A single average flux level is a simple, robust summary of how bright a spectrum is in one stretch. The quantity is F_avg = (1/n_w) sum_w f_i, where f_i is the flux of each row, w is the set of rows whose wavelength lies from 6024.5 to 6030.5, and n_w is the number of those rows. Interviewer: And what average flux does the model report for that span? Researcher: 9.1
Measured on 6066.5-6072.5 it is 8.4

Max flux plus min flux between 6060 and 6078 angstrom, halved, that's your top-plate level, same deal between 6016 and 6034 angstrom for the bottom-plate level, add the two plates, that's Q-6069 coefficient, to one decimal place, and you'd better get 17.6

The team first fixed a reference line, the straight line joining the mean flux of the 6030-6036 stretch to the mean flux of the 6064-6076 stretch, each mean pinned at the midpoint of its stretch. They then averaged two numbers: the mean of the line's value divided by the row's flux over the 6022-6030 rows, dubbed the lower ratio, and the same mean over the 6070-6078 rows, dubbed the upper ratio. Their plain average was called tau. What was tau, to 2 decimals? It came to 1.01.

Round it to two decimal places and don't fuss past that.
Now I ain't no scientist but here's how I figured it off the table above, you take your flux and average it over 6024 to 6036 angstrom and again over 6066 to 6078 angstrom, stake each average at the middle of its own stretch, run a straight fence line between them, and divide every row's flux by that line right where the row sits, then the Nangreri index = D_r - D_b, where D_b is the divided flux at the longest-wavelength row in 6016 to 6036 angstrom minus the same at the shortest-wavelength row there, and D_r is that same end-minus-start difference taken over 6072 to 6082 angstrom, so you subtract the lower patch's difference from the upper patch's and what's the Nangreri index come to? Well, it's 0.07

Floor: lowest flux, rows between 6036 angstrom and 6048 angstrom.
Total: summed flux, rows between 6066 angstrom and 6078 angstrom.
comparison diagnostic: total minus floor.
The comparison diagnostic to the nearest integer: 26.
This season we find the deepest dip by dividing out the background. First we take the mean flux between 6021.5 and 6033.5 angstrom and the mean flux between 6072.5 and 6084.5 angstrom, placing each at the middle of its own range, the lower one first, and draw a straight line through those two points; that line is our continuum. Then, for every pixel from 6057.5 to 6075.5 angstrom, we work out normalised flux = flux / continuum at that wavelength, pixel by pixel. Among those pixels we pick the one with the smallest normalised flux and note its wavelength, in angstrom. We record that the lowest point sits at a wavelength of 6068.0 angstrom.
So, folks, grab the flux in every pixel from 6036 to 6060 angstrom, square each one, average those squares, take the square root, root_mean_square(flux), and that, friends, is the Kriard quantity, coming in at 9.8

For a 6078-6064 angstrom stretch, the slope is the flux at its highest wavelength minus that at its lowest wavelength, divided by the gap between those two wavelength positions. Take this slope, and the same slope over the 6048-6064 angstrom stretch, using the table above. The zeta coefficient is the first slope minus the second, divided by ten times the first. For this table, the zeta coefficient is -0.26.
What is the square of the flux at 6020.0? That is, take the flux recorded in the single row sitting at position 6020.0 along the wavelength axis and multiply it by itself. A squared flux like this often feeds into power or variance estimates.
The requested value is 75.7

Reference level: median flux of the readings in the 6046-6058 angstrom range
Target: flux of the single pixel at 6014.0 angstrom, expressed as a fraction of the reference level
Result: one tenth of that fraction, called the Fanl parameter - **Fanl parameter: 0.101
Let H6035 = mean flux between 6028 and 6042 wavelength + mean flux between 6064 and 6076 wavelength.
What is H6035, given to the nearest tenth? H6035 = 18.5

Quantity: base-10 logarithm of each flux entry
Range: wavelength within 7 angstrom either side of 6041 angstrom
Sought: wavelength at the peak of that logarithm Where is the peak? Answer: 6038.0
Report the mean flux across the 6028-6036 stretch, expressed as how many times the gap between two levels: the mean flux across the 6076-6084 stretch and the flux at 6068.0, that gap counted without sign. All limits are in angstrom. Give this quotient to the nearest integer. 11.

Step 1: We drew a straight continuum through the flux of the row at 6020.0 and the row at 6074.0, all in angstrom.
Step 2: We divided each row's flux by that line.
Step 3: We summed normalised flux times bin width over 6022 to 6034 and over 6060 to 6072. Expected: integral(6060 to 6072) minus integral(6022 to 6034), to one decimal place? -0.5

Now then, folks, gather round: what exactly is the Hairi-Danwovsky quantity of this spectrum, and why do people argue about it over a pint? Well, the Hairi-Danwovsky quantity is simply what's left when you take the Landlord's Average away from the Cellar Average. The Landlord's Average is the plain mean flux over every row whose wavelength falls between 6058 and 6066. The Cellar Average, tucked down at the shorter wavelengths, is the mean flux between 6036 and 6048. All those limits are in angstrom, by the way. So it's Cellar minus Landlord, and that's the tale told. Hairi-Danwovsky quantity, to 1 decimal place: 1.4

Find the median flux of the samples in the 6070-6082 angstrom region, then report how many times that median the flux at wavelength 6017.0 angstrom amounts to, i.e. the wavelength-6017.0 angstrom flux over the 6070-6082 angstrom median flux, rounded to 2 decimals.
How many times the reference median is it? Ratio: 0.99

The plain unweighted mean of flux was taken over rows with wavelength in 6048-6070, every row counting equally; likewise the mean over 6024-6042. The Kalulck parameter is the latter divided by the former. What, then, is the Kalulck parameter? 1.08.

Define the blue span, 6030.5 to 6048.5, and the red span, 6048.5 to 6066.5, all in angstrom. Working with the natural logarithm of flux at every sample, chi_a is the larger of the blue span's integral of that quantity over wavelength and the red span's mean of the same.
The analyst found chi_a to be 41.1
